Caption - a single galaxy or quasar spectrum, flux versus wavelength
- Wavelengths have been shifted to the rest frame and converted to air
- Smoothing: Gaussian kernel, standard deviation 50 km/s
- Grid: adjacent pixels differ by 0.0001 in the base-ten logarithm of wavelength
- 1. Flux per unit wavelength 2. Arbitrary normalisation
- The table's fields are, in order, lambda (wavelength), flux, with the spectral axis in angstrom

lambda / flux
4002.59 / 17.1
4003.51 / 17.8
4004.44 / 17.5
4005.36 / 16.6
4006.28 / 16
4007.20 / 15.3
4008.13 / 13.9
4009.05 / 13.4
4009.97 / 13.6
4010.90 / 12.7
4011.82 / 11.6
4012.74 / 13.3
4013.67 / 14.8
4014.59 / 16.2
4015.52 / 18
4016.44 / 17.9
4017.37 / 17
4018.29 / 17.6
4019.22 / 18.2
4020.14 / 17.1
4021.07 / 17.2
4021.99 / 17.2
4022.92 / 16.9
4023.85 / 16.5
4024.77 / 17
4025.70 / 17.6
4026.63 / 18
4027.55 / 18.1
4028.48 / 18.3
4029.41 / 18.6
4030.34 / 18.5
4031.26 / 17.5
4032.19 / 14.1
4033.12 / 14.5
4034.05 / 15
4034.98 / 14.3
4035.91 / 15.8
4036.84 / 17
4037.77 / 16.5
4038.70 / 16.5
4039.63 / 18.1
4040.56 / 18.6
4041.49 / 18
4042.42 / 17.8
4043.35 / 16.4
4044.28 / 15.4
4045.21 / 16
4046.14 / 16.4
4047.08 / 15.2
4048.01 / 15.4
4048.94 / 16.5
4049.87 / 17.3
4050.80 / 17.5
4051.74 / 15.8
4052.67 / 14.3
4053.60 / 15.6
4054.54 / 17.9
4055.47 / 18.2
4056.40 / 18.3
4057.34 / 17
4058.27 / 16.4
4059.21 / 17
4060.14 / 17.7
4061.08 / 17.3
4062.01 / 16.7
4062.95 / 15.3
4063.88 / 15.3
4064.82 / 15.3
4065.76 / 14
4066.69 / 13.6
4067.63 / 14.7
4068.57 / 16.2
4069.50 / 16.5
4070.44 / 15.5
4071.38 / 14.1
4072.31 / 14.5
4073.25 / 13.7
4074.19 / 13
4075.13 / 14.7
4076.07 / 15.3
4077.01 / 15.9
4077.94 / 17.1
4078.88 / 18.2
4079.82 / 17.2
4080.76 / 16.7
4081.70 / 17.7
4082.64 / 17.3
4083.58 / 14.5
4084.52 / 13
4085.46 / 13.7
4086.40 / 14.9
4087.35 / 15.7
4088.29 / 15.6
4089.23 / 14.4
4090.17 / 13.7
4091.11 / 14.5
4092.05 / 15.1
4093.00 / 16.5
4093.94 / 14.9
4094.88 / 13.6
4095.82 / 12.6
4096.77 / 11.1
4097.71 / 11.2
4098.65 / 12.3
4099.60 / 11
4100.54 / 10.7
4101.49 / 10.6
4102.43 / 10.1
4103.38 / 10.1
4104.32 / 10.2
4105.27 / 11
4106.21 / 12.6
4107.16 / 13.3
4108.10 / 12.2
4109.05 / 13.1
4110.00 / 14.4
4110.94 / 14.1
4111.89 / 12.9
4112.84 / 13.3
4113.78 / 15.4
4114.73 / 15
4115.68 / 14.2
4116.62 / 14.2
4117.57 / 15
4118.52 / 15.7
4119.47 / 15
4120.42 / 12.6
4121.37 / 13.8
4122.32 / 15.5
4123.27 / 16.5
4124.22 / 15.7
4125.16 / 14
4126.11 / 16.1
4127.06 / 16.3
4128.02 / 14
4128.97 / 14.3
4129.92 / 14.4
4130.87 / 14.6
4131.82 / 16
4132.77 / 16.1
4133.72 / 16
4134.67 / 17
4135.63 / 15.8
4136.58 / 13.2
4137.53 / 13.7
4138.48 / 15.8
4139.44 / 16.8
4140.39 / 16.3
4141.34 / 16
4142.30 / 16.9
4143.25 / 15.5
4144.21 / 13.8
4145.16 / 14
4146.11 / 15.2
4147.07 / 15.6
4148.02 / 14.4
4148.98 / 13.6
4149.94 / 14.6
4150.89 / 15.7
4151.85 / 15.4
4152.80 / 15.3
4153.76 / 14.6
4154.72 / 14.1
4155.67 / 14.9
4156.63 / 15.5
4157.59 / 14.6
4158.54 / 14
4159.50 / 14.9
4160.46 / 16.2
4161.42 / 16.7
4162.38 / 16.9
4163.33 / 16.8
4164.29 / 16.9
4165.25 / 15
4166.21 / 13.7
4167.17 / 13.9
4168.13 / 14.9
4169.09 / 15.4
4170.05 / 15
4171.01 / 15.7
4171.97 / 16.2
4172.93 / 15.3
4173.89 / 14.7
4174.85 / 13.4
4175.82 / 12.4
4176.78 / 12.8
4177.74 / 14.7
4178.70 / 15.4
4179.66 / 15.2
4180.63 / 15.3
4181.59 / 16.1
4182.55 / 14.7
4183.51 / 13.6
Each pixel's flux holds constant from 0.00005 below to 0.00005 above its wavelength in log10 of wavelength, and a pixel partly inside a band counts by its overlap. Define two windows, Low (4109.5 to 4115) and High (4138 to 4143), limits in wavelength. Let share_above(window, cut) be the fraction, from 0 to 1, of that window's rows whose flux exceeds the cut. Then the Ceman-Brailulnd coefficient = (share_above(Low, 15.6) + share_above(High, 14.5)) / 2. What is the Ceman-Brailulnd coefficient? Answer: 0.50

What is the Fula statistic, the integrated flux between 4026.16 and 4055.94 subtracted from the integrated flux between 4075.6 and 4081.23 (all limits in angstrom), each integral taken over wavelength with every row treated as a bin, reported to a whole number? -402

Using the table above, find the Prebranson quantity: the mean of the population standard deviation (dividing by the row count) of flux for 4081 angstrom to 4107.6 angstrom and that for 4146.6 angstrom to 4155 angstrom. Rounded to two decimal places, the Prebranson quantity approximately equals 1.44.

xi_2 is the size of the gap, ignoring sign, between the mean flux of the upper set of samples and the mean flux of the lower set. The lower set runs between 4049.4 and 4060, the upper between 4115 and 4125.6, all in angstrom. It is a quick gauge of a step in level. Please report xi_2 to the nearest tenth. 2.1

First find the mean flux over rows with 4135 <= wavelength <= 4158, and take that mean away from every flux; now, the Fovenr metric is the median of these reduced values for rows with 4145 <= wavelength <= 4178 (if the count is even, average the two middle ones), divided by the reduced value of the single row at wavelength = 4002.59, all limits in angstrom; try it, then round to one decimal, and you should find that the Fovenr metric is -0.1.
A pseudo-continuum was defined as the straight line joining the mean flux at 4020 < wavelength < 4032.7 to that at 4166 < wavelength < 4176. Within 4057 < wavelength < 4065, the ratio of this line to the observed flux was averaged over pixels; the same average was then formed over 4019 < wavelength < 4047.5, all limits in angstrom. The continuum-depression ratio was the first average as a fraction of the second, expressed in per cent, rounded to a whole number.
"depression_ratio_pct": 99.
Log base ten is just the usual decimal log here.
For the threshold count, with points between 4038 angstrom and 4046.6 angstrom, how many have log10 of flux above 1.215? 5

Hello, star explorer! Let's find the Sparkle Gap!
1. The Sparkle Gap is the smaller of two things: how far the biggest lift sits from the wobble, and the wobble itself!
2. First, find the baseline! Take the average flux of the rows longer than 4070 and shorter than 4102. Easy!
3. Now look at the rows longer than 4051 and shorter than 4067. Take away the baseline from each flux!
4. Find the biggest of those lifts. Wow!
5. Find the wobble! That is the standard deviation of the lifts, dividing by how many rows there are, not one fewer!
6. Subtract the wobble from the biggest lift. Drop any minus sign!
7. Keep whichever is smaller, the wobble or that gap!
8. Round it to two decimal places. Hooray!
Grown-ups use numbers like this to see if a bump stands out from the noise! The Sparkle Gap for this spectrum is 1.42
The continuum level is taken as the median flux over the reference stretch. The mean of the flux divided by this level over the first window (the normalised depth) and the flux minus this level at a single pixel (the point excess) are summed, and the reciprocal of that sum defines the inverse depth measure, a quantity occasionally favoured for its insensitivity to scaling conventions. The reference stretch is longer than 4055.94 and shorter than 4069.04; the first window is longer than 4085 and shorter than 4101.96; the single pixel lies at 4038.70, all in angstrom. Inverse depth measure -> 1.0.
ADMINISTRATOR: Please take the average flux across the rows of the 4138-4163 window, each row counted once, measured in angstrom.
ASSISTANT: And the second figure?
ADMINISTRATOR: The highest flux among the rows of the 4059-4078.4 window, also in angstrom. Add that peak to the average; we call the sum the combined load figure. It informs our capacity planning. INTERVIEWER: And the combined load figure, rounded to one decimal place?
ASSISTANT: 33.0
